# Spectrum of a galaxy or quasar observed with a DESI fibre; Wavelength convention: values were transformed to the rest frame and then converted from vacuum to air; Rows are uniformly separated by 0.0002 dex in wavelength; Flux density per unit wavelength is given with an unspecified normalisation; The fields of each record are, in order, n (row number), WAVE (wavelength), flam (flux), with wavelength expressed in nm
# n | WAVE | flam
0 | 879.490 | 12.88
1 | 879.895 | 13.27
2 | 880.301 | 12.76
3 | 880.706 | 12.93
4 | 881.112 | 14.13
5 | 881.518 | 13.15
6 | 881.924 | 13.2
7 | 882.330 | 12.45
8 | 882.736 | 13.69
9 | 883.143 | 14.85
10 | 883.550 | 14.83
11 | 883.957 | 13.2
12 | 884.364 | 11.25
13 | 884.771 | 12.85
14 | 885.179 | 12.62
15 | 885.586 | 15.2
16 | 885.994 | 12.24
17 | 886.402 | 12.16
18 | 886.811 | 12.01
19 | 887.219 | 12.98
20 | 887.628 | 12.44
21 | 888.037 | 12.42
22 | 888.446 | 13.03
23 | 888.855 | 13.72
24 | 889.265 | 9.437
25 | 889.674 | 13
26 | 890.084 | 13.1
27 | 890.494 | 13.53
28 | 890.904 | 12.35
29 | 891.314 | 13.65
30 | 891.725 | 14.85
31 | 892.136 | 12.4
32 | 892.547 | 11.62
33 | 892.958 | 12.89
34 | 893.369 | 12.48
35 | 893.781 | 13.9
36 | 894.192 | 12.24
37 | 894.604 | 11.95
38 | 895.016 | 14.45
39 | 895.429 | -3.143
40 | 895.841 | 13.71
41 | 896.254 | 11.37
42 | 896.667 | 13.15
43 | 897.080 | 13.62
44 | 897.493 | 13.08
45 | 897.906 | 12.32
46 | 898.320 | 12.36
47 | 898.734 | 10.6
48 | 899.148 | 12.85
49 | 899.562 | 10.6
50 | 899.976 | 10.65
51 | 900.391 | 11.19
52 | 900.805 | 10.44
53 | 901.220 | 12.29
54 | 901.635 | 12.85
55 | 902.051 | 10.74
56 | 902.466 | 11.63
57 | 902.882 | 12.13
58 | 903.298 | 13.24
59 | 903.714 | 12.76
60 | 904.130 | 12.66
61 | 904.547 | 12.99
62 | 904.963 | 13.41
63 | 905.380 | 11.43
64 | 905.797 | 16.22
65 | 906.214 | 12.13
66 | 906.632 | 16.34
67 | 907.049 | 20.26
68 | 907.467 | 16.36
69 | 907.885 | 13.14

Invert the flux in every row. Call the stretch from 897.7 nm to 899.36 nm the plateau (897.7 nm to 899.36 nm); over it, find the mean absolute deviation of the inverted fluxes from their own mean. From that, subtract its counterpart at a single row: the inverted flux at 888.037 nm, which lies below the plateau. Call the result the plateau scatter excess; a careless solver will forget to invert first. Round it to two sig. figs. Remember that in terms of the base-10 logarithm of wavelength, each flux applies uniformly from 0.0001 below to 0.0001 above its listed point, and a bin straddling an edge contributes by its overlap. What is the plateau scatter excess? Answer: -0.075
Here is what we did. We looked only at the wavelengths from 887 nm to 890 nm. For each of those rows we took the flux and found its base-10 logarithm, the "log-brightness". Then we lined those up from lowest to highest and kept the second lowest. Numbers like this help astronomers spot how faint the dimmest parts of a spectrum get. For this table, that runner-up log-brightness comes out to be 1.09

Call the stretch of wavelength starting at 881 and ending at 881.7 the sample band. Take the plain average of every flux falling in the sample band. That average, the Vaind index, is 13.6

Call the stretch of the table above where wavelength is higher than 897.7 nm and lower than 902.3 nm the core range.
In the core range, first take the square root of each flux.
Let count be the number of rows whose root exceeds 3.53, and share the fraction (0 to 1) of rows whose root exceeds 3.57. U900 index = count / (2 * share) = 5.50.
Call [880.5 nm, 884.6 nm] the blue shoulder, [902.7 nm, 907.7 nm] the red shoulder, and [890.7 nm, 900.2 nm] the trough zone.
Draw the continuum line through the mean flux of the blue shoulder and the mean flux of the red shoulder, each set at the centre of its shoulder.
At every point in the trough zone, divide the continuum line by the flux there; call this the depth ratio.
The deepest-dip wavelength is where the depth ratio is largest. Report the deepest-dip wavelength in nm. 899.562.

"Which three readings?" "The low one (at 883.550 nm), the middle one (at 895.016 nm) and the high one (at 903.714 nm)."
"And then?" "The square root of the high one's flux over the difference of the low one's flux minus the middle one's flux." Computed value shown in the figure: 5.8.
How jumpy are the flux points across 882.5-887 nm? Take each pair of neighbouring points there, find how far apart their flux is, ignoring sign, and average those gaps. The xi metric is 1.2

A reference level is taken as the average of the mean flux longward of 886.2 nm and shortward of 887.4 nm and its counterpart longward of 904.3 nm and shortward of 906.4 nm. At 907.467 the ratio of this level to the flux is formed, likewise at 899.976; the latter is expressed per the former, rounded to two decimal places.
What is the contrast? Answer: 1.54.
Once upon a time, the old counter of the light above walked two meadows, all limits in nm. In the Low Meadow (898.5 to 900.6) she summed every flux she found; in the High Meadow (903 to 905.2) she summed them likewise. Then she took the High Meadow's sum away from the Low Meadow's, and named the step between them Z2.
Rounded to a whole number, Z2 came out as -9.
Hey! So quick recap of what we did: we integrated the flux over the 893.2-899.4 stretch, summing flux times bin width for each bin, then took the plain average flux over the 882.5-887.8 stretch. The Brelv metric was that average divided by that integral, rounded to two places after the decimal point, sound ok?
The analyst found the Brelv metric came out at 0.18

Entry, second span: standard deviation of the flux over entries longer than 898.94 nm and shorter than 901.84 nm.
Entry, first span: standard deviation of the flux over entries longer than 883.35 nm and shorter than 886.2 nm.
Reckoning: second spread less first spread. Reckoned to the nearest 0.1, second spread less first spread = -0.3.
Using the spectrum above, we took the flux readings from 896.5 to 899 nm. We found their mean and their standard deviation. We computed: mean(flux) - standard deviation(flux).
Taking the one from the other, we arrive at 11.5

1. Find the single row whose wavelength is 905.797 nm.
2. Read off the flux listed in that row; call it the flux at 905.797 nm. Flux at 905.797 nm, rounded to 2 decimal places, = 16.22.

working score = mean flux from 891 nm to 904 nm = 11.9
